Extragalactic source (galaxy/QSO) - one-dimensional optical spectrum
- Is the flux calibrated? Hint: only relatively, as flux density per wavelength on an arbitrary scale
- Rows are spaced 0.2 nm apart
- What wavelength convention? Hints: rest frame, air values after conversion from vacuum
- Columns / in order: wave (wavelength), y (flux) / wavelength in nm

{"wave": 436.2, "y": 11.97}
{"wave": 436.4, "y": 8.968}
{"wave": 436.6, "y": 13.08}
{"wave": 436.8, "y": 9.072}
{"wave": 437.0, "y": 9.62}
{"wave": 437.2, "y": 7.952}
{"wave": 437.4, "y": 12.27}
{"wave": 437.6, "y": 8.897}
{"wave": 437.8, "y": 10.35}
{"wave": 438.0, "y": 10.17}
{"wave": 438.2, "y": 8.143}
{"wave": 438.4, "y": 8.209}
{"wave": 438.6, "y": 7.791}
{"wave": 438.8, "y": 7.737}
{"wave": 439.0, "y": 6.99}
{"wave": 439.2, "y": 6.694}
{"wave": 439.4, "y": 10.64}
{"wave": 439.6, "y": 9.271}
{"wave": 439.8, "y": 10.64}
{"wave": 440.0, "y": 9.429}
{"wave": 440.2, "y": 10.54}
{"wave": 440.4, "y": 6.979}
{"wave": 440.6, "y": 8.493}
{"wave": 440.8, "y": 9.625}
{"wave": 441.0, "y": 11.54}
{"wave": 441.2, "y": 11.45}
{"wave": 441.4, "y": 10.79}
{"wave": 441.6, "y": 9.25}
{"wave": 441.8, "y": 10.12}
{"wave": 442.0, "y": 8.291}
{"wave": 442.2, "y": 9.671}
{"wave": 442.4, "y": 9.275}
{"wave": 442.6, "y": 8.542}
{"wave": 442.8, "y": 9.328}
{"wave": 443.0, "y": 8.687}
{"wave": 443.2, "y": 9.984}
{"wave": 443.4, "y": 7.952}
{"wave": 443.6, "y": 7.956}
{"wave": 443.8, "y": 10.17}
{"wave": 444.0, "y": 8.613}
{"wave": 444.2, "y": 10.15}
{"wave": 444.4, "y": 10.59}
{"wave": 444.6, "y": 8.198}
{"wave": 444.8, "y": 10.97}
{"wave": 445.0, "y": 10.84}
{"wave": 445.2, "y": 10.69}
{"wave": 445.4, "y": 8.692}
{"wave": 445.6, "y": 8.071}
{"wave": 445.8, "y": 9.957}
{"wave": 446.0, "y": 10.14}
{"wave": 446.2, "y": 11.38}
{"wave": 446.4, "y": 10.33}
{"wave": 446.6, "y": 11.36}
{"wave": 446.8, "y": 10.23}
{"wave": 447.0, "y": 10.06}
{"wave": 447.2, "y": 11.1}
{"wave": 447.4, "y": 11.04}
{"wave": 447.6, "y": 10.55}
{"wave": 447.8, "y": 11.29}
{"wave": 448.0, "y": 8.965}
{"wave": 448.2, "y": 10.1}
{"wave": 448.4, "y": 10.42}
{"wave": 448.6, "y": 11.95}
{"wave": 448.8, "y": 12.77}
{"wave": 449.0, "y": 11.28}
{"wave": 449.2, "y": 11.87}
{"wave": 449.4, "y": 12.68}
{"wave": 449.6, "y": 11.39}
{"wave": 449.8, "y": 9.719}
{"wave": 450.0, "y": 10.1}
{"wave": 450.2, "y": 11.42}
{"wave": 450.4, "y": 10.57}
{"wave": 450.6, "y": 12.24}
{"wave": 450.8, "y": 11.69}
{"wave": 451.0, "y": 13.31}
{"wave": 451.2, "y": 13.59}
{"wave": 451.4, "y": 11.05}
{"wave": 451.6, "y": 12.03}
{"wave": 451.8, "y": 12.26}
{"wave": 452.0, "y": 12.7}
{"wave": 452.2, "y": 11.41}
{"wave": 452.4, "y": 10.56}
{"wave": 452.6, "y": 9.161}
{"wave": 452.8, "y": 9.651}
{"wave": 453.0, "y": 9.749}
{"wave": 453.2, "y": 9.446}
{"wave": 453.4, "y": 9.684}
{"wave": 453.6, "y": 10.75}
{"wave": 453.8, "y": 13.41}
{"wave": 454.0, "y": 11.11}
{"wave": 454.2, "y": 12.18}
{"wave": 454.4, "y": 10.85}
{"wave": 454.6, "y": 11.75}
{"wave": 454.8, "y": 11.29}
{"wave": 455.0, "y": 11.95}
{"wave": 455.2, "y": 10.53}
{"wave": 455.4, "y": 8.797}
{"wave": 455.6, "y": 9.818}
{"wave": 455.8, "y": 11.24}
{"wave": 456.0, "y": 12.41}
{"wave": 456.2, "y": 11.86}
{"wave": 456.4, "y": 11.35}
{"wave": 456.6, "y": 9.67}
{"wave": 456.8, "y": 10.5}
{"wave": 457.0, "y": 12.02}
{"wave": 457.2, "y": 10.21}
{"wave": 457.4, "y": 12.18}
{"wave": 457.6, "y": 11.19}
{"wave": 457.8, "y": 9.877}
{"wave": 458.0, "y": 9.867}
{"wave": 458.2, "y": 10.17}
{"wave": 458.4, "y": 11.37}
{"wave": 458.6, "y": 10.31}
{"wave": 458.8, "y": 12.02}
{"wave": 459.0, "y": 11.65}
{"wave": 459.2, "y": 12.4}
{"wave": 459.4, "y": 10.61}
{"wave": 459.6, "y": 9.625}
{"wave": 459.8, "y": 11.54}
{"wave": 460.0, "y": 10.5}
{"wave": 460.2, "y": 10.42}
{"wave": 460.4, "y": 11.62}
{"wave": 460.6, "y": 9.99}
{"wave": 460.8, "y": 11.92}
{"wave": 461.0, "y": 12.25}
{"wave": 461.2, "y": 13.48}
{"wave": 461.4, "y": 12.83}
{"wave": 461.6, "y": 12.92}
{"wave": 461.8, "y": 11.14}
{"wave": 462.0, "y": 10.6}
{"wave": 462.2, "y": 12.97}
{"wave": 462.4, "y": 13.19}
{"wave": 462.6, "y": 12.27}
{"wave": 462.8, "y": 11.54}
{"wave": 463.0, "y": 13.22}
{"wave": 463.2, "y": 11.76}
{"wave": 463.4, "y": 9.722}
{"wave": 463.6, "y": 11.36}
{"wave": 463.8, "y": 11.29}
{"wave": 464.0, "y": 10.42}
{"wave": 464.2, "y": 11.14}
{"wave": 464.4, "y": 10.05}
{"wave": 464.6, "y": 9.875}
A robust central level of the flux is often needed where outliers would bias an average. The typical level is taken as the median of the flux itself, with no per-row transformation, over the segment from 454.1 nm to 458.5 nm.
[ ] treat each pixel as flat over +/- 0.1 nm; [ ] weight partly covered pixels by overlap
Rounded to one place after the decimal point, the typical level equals 11.2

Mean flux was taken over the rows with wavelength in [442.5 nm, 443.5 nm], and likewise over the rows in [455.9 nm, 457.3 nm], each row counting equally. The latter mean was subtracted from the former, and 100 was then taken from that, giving -102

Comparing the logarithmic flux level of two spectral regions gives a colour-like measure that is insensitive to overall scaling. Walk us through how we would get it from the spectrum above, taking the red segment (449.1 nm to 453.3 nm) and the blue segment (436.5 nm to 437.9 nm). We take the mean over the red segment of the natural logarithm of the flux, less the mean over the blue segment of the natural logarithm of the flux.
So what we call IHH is 0.11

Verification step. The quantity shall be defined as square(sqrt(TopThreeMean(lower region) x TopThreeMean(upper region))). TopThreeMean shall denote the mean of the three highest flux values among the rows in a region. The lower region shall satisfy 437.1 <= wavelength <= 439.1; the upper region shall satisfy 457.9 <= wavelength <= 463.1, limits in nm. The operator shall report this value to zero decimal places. 145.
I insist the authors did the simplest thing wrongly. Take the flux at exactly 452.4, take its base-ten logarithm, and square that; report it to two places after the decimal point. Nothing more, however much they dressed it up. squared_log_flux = 1.05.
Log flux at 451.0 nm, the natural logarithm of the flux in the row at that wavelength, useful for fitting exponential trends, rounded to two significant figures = 2.6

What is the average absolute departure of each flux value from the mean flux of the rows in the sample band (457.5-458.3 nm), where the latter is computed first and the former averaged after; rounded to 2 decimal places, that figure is 0.46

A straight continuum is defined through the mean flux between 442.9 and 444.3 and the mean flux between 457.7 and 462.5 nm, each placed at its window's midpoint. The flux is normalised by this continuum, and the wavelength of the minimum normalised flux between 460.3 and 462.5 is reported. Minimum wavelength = 460.6 nm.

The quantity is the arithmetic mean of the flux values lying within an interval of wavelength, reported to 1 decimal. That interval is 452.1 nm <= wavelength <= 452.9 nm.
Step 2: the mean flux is 10.2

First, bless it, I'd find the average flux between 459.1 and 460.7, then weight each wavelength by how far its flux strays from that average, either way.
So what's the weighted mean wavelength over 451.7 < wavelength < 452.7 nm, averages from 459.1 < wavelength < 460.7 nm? 452.16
